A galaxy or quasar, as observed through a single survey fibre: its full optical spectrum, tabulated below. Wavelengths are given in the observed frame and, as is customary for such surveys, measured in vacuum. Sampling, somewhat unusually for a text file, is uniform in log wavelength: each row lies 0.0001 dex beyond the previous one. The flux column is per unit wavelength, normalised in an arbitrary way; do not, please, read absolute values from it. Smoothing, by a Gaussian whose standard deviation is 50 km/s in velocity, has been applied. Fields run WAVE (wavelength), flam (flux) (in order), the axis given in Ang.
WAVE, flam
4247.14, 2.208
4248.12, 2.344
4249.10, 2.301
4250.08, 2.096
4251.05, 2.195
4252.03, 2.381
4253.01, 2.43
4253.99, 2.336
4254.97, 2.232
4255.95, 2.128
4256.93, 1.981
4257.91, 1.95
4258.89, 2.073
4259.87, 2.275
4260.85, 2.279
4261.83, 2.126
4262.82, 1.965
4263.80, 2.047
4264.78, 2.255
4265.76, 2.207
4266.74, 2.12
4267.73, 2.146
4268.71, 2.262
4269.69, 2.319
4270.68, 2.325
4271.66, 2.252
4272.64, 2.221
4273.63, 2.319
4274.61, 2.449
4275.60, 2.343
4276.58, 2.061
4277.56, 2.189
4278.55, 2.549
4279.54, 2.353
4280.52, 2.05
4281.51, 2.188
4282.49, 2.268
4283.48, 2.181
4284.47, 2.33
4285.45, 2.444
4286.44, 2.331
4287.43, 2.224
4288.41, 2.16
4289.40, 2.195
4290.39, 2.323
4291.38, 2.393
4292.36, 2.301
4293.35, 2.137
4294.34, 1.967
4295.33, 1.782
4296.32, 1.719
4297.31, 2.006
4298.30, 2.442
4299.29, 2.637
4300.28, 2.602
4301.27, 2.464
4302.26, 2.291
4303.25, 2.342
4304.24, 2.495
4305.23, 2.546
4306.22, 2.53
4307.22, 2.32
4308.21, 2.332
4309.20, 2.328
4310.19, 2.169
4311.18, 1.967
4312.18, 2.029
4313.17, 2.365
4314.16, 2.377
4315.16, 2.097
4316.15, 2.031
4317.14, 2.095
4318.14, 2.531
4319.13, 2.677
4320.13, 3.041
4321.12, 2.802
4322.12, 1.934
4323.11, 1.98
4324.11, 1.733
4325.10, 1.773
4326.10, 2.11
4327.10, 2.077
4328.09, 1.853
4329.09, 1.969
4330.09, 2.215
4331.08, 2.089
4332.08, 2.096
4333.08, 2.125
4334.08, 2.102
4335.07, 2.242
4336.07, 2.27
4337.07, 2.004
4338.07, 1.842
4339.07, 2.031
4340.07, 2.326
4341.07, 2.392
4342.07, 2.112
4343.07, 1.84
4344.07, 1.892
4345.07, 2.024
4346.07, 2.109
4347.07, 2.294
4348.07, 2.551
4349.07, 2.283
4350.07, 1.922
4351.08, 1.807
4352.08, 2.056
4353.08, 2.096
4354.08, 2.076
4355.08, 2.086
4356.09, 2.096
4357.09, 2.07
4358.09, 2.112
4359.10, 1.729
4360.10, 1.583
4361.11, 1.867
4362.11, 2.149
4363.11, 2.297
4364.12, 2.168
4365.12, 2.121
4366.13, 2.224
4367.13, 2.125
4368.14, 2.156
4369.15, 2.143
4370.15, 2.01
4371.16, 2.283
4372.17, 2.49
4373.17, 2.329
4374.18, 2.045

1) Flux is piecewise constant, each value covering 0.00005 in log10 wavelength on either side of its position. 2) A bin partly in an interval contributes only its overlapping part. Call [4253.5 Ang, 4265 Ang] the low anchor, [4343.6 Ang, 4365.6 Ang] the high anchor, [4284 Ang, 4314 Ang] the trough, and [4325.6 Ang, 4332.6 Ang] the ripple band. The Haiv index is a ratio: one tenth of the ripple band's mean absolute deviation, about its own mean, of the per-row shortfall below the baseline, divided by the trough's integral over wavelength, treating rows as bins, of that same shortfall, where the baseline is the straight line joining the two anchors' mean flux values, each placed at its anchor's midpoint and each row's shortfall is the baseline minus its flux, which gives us -0.002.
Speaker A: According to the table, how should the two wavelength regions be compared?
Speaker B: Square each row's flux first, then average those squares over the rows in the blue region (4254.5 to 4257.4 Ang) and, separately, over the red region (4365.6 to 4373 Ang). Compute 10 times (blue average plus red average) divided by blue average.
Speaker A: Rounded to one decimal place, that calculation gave 20.9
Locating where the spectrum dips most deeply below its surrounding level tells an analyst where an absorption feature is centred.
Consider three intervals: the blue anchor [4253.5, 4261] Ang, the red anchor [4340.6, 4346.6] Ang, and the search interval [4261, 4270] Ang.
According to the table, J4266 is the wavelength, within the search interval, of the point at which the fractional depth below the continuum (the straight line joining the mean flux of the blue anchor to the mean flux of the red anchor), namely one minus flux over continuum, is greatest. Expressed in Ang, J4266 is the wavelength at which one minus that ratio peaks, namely 4262.82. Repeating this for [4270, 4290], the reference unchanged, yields 4280.52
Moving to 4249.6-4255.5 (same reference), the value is 4250.08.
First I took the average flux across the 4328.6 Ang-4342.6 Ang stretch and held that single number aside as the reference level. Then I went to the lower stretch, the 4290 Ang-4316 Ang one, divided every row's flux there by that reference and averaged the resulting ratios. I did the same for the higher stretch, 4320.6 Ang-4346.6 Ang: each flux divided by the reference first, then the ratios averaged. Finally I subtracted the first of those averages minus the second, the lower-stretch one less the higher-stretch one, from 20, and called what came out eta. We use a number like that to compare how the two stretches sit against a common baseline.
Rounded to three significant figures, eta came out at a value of 19.9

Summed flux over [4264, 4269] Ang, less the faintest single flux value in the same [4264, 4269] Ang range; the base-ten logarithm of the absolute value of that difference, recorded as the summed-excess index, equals 0.95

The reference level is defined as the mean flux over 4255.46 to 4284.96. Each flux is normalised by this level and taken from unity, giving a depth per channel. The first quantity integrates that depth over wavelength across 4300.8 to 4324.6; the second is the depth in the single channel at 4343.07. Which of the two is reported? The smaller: -1.1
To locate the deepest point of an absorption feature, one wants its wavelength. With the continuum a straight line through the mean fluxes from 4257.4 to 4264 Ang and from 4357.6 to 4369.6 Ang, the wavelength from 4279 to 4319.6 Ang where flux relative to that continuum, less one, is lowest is 4296.32 Ang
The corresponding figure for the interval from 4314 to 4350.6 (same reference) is 4324.11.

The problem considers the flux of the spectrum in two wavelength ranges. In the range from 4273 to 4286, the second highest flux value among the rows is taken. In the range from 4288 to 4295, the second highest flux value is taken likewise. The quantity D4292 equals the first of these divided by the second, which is 1.05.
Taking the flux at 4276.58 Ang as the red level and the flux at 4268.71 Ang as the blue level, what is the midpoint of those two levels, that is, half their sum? 2.16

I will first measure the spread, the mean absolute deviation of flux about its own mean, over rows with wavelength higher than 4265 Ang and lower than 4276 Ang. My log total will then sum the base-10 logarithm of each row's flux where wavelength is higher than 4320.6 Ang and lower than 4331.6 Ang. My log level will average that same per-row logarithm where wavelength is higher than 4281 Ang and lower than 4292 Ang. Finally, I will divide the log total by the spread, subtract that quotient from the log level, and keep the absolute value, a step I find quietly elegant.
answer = 45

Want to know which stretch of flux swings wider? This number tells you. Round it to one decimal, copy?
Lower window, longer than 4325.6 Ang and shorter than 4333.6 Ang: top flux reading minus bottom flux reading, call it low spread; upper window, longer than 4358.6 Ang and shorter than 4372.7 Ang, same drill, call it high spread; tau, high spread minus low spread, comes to 0.5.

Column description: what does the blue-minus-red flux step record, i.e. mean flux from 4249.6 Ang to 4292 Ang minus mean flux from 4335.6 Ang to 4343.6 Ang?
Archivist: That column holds 0.13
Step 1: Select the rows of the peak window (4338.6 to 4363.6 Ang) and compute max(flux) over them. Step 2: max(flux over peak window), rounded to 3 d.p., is 2.551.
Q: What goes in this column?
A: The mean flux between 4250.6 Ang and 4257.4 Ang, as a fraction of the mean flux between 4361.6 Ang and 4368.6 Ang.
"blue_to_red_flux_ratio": 1.03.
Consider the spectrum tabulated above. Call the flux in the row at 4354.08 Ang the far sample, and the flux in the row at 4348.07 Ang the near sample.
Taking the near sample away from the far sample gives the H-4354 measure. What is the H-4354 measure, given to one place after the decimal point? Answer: -0.5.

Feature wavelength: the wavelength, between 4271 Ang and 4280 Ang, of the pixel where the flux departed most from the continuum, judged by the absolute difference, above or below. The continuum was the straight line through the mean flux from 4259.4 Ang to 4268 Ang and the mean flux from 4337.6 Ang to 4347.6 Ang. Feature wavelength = 4278.55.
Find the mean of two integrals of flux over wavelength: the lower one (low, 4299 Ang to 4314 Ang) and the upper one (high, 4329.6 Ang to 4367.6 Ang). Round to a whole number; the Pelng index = 57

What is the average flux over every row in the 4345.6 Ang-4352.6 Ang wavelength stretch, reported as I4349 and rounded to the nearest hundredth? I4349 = 2.15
